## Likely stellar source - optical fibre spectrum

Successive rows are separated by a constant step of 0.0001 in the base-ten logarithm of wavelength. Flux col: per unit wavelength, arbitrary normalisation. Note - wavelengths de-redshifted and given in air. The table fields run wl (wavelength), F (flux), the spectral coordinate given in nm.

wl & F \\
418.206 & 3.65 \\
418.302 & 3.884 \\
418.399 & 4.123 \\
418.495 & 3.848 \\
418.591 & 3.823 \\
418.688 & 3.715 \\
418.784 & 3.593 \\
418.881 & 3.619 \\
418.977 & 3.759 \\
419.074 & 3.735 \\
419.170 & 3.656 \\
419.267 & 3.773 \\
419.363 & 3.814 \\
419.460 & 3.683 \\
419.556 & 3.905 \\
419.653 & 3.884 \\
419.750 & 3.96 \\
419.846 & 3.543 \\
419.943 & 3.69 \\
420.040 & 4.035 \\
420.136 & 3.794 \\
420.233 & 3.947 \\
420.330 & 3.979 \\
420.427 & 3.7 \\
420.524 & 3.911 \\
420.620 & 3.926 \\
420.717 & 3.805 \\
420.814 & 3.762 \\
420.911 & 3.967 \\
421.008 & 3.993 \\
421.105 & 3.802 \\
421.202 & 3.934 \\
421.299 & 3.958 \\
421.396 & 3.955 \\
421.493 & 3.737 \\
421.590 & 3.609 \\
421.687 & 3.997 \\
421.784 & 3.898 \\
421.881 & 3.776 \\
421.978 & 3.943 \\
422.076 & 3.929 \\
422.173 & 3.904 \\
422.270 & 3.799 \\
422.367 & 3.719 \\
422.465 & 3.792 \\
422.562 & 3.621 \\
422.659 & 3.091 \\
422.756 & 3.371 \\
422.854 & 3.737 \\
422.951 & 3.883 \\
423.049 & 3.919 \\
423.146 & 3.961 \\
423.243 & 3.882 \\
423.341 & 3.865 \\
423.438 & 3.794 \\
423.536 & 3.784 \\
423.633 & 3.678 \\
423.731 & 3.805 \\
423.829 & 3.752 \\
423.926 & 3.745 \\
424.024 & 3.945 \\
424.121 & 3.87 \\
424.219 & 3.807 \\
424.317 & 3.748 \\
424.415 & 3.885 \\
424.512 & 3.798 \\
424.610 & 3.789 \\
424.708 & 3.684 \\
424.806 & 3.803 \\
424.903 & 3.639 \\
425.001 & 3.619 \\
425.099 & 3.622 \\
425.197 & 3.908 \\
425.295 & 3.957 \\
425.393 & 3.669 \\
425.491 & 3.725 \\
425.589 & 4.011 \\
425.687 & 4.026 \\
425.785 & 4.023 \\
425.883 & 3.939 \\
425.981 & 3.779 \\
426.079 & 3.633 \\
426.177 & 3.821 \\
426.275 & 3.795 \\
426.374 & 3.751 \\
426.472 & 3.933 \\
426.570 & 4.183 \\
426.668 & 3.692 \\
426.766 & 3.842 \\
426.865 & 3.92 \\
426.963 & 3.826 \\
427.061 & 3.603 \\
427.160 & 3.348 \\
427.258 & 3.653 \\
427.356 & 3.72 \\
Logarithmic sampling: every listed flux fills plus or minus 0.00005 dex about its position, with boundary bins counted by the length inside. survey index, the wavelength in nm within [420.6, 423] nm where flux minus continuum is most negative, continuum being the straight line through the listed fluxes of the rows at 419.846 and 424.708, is 422.659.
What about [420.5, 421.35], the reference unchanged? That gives 420.814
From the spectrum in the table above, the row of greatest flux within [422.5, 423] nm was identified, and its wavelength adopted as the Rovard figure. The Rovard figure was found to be 422.951 nm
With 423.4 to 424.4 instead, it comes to 424.024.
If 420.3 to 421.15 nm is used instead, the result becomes 421.008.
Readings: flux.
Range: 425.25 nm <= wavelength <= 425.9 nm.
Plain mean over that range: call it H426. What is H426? 3.91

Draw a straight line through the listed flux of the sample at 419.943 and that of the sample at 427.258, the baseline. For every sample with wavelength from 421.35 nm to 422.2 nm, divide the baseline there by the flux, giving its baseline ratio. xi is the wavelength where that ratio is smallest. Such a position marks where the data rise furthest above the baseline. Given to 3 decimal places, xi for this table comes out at 421.687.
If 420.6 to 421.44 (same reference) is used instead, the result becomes 421.008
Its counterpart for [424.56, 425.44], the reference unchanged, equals 425.295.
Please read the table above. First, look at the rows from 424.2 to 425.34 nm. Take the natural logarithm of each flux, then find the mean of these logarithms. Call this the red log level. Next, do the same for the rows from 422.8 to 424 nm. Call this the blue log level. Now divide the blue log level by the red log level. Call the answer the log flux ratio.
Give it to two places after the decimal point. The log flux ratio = 1.01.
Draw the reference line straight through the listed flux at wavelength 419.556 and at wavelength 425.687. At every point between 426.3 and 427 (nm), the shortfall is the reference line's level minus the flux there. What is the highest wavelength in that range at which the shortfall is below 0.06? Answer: 426.570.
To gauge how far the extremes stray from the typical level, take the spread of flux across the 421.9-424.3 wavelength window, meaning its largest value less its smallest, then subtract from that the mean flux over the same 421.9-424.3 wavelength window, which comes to -2.90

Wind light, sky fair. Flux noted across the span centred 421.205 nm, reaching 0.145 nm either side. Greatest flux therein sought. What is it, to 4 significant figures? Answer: 3.958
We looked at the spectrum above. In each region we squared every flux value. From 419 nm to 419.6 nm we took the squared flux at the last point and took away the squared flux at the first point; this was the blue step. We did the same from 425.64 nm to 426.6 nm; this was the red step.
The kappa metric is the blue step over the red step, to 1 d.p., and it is 1.0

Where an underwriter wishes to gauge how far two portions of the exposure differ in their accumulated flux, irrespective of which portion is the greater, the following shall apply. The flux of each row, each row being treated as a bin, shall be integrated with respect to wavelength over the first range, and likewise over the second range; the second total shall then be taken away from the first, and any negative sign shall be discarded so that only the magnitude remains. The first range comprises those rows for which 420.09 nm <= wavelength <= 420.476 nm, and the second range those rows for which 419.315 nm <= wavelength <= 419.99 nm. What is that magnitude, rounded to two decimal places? 1.07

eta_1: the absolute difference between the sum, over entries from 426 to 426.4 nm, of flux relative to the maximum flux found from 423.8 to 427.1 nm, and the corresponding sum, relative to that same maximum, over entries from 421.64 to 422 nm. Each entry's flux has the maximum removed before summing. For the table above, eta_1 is 0.61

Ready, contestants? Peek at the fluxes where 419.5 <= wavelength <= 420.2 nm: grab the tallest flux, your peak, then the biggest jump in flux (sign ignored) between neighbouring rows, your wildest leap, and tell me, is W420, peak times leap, 1.7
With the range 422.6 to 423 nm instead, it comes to 1.4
